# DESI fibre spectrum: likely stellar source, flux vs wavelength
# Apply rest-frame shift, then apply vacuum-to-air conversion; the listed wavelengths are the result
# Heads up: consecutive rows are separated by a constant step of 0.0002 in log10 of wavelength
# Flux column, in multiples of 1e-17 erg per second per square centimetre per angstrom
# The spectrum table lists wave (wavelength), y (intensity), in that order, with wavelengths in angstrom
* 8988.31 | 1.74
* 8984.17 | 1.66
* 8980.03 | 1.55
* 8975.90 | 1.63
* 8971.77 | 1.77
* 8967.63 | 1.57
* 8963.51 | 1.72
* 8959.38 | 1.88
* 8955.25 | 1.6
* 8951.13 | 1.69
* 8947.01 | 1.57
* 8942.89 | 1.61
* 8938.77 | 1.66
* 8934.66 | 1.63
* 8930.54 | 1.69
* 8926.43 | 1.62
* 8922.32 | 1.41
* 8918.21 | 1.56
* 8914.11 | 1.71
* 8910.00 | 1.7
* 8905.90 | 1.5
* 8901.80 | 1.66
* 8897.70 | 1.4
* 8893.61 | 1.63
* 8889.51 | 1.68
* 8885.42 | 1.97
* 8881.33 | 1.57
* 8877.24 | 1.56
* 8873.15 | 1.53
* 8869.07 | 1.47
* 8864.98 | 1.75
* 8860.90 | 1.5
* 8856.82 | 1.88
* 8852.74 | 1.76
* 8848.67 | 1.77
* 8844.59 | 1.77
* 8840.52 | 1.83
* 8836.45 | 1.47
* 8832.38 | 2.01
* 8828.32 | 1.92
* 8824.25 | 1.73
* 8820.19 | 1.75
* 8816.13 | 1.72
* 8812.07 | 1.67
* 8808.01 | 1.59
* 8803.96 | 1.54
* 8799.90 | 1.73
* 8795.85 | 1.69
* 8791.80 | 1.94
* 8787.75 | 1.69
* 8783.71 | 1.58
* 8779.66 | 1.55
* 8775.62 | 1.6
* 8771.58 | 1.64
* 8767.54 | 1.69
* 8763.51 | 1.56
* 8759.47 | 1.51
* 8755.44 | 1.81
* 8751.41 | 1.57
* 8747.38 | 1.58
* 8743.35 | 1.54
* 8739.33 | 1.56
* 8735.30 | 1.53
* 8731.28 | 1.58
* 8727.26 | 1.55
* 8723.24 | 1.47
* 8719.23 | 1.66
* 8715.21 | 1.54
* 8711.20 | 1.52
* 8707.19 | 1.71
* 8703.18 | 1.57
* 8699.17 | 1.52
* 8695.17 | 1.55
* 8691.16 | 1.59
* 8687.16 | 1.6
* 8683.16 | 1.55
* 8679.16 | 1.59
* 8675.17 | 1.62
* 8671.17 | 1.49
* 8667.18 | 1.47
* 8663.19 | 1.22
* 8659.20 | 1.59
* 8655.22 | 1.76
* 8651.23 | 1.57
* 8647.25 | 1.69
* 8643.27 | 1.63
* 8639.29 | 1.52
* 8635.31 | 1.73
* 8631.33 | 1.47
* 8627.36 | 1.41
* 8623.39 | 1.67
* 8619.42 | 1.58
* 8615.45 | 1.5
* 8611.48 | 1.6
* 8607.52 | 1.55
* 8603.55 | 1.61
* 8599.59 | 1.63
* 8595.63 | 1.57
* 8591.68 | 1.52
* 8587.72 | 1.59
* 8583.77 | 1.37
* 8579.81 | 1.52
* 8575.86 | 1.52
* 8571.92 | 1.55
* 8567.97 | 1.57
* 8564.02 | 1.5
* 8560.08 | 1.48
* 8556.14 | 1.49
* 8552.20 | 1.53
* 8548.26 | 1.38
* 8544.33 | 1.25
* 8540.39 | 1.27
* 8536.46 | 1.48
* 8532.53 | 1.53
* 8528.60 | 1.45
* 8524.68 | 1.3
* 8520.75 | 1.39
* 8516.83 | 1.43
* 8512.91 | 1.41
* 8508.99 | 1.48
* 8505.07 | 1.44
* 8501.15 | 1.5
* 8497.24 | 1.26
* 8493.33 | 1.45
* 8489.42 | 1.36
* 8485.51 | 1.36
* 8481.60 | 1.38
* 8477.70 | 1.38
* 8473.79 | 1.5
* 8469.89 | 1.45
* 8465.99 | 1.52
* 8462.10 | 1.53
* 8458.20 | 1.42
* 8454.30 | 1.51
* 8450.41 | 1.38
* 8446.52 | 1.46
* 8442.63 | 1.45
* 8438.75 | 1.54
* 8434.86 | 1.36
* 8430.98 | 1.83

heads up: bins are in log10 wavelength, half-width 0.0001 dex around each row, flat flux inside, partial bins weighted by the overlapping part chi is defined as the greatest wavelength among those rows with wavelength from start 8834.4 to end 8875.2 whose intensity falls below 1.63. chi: 8873.15 angstrom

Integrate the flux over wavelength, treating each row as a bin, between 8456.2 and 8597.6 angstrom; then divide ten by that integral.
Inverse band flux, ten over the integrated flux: 0.05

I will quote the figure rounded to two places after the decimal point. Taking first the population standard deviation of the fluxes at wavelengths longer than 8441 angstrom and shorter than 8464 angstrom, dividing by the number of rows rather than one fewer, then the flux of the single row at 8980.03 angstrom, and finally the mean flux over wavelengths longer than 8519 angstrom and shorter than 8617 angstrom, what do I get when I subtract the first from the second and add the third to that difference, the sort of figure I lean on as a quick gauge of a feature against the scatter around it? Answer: 2.99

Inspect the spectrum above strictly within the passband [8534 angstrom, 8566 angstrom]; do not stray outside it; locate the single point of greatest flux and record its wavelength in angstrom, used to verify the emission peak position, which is 8552.20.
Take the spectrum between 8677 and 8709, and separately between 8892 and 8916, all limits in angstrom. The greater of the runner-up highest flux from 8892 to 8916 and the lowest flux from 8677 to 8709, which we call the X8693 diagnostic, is 1.70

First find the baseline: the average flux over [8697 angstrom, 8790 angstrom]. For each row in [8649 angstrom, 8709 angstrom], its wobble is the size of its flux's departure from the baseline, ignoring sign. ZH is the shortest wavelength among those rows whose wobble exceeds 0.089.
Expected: 8655.22 angstrom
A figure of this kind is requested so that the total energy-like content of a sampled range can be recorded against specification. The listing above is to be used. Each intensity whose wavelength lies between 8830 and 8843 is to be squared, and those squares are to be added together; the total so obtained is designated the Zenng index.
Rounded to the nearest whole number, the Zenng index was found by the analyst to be 10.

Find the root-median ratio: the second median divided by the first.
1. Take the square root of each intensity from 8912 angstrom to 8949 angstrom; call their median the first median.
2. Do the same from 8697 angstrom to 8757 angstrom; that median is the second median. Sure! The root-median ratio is 0.981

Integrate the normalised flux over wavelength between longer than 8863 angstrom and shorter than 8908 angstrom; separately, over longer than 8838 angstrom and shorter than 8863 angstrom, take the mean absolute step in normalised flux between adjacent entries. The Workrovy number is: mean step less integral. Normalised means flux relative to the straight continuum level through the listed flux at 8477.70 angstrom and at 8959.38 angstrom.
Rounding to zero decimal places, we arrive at -40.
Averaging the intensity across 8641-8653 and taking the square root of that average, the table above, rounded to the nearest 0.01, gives 1.28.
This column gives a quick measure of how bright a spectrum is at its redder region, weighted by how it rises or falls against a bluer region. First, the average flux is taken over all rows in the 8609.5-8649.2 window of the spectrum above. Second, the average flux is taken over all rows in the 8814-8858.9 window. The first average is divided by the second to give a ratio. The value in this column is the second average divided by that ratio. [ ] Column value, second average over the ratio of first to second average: 2.01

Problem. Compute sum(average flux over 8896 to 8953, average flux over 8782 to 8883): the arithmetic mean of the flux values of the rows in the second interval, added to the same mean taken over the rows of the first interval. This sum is 3.30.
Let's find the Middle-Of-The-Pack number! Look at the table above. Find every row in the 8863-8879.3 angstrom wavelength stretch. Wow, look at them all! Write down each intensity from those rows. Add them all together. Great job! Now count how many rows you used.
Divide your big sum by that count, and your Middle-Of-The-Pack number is 1.58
